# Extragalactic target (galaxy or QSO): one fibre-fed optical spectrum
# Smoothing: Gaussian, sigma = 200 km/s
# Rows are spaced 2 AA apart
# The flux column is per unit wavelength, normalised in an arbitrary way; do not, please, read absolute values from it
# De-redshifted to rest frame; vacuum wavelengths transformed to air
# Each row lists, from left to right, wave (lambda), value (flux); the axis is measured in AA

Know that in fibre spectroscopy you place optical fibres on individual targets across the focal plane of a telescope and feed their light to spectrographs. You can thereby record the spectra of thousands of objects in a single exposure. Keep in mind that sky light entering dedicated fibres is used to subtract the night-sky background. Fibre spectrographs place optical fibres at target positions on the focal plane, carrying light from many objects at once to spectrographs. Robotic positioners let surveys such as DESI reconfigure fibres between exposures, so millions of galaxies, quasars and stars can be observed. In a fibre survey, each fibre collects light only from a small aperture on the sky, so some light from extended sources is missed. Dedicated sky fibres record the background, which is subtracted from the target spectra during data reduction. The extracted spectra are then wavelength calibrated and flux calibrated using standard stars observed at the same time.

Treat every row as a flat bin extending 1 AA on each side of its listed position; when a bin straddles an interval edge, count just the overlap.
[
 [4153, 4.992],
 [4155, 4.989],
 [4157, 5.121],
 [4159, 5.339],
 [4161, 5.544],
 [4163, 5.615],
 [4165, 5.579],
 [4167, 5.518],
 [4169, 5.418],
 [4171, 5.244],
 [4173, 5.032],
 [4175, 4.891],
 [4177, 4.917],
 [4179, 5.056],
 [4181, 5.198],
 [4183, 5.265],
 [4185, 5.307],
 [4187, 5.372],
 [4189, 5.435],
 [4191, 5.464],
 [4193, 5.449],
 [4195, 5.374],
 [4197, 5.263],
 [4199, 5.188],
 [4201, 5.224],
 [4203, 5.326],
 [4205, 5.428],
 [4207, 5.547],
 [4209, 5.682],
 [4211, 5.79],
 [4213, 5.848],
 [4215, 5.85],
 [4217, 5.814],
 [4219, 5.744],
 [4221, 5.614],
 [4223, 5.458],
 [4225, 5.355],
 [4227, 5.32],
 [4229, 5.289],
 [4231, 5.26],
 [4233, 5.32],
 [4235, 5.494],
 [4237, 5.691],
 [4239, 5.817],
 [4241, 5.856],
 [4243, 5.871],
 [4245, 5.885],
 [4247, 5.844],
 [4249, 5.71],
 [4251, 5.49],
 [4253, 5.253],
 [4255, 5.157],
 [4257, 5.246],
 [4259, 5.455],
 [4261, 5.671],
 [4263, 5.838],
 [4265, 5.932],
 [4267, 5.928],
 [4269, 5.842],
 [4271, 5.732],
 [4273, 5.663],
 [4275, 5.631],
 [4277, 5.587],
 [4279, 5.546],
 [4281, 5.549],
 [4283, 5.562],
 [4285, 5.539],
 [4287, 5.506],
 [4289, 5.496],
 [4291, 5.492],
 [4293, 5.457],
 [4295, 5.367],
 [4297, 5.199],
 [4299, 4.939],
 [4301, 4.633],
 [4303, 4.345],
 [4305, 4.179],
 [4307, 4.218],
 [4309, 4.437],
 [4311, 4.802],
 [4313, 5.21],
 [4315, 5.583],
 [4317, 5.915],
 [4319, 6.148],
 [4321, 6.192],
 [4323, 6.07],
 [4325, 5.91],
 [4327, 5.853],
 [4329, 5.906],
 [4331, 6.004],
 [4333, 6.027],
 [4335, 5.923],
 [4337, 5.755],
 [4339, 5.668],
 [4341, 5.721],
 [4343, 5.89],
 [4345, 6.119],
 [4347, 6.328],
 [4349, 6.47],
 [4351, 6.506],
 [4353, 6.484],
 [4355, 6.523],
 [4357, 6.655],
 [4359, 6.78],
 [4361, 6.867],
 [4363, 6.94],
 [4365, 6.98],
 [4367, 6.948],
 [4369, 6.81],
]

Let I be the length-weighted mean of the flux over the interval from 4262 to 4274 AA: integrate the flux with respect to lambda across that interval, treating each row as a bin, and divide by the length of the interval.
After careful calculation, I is 5.8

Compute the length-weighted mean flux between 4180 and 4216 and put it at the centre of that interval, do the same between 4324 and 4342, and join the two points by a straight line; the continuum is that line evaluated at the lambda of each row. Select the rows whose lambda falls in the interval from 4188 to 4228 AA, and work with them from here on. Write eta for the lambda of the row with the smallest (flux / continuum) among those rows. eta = 4199 AA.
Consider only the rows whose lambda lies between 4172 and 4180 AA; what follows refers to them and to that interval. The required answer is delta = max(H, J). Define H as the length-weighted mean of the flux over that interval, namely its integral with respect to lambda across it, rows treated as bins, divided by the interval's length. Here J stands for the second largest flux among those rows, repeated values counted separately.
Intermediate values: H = 4.97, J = 5.032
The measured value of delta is 5.0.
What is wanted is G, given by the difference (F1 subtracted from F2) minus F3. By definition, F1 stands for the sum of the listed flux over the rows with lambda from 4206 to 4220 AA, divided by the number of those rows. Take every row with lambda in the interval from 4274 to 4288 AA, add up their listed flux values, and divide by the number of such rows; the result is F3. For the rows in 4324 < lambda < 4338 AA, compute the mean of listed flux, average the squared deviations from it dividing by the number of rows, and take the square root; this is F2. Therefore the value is -11.2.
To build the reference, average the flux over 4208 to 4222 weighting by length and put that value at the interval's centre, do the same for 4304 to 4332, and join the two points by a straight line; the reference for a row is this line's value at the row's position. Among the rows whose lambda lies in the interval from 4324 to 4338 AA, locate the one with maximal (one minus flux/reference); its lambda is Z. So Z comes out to 4337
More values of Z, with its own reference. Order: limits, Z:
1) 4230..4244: 4231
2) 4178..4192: 4179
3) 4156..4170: 4157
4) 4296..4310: 4305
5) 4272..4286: 4279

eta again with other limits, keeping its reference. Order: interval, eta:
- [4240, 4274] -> 4255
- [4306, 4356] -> 4307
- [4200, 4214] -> 4201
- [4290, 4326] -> 4305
